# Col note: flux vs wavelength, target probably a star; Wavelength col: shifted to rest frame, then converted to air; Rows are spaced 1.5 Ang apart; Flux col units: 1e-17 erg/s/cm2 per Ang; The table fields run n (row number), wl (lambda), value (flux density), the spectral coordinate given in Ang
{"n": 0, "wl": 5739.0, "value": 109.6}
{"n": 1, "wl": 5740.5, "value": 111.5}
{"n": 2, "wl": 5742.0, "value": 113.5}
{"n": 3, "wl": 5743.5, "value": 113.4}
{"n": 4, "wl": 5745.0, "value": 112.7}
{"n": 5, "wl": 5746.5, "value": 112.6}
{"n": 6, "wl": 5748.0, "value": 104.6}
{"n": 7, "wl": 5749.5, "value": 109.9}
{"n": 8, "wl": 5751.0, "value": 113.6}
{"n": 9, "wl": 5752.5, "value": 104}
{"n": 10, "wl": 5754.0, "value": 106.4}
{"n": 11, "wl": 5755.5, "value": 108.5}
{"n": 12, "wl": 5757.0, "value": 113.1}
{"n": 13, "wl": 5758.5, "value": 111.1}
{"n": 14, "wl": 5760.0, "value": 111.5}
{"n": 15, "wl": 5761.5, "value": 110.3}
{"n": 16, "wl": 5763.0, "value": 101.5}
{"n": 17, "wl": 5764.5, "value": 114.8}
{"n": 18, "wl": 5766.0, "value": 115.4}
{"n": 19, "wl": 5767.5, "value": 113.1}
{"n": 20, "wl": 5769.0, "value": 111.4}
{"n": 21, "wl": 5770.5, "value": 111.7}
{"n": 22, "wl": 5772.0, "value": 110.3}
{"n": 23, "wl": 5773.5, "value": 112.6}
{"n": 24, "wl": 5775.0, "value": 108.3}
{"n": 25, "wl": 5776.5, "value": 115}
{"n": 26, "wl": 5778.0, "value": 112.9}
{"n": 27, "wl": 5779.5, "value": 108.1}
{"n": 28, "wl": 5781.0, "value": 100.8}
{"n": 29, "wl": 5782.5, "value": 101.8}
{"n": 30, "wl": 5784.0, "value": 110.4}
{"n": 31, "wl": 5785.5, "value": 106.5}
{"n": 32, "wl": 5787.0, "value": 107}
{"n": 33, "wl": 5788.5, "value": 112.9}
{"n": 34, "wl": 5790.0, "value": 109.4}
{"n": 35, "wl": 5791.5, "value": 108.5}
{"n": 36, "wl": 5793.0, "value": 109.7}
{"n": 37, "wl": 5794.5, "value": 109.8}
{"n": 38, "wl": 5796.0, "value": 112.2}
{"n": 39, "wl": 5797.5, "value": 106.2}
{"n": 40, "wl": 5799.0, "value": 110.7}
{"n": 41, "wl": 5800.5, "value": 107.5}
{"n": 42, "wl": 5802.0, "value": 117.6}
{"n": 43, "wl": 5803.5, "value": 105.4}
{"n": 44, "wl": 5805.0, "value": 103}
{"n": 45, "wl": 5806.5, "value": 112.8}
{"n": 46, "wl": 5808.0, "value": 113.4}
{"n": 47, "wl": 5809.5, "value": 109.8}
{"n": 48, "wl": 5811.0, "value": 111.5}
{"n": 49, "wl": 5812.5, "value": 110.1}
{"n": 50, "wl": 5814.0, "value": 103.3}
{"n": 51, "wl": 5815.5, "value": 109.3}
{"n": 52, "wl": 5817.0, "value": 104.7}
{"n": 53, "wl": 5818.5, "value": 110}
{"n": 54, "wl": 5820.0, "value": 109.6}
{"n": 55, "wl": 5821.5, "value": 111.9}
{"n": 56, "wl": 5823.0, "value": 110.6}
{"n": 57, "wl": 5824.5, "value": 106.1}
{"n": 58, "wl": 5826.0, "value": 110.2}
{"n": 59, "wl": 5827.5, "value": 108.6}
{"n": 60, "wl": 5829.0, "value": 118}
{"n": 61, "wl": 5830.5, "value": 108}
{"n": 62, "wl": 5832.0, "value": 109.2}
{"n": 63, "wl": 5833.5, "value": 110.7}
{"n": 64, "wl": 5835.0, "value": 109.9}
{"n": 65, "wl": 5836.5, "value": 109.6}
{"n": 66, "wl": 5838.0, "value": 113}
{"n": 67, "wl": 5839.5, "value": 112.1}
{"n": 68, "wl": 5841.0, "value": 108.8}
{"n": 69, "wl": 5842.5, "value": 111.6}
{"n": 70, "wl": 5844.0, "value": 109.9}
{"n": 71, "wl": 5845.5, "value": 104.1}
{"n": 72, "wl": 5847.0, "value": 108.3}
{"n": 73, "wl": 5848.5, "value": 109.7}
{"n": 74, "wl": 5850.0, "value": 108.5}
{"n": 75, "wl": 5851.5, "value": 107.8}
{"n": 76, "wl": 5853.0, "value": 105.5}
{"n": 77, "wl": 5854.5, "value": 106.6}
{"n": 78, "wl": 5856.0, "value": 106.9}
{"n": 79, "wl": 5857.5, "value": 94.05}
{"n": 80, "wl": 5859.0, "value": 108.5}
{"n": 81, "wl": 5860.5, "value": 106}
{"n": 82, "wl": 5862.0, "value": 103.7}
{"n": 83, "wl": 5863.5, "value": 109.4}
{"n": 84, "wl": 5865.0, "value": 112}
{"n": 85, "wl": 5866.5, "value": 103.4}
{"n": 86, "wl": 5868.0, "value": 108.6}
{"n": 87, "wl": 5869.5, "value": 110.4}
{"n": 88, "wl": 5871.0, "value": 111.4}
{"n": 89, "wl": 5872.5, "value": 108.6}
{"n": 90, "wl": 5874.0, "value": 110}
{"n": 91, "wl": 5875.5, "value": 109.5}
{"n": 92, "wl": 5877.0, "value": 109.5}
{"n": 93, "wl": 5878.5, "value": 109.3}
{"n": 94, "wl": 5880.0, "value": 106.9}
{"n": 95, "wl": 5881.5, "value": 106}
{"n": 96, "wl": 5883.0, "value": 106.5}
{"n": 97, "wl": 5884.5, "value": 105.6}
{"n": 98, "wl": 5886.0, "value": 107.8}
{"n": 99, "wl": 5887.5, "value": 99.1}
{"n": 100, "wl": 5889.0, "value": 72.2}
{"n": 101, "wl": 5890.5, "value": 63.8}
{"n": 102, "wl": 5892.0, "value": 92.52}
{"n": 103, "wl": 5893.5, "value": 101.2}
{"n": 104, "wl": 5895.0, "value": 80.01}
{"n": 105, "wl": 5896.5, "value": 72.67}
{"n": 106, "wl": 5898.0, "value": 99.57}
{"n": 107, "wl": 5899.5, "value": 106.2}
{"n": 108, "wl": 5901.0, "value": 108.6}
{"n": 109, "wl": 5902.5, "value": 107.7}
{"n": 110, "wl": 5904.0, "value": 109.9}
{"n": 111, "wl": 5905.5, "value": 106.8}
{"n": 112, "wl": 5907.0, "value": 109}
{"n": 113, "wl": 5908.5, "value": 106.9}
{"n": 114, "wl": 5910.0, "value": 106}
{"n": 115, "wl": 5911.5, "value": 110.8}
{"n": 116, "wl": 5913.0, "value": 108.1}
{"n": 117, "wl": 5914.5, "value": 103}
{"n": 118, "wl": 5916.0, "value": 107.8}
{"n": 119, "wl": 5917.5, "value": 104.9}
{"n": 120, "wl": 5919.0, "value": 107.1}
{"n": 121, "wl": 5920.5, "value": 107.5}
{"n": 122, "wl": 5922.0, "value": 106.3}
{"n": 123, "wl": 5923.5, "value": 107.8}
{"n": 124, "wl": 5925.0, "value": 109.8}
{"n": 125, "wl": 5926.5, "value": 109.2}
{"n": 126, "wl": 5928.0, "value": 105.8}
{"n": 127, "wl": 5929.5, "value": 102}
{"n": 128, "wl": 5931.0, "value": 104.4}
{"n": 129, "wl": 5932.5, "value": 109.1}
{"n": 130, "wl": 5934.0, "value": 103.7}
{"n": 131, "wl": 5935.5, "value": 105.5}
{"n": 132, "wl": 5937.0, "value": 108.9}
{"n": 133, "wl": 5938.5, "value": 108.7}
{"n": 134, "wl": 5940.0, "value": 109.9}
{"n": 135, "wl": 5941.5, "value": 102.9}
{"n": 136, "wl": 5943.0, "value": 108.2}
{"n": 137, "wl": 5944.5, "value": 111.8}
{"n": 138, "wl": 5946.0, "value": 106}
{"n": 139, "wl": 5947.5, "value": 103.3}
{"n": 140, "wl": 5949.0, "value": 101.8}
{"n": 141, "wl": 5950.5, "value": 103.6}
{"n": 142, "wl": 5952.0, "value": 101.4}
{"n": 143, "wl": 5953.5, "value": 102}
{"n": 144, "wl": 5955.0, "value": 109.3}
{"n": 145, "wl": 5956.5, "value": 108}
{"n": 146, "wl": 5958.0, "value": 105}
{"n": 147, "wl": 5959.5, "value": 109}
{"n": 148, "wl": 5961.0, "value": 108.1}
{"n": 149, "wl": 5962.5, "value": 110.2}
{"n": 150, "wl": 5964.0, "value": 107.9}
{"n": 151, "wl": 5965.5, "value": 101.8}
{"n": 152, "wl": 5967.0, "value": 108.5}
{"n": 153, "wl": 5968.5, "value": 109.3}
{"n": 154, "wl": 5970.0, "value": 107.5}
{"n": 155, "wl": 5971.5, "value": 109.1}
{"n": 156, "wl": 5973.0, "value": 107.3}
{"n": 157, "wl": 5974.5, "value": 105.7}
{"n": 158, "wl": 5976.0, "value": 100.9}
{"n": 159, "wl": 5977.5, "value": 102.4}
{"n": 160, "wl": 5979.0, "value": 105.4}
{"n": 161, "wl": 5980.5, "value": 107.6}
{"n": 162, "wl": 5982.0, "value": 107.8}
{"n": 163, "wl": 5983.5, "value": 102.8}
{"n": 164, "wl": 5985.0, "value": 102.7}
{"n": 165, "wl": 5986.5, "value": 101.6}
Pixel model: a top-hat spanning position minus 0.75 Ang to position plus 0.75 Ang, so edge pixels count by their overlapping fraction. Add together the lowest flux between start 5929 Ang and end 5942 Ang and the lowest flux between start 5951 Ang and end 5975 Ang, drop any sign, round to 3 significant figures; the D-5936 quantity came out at 203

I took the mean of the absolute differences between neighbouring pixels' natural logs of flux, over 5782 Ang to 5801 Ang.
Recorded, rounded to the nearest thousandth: 0.031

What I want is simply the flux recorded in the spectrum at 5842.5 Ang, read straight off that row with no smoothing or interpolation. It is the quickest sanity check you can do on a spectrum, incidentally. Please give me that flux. 111.6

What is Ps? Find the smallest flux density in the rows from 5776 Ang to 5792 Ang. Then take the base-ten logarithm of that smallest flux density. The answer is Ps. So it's 2.00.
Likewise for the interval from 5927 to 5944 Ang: 2.01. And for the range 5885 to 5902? 1.80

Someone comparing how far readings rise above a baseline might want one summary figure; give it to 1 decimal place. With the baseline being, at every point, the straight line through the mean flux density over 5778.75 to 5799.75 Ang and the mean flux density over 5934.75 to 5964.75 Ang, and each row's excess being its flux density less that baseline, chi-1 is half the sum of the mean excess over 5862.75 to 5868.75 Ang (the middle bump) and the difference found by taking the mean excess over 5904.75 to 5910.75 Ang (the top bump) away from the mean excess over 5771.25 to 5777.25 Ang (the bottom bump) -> 2.0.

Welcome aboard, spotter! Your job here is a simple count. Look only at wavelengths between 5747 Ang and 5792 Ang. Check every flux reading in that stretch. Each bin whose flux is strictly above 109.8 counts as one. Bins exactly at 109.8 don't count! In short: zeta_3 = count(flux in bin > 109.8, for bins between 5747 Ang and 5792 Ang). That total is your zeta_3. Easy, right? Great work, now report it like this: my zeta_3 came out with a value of 17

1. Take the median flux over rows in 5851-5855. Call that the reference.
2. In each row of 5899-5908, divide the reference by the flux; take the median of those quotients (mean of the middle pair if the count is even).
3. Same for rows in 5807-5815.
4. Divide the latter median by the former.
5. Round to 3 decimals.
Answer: 0.982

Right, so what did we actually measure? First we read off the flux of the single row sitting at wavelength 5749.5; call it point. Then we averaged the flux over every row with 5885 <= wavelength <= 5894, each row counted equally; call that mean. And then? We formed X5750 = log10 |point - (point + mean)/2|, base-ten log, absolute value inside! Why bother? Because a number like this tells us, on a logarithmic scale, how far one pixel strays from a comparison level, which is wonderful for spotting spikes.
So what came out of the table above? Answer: 1.0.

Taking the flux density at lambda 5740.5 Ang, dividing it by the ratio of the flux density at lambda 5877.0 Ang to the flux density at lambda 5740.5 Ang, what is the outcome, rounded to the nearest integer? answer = 114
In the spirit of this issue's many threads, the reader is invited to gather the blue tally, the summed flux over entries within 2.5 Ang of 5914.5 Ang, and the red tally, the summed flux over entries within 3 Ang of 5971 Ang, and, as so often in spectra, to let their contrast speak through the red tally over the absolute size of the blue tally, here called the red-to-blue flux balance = 1.4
